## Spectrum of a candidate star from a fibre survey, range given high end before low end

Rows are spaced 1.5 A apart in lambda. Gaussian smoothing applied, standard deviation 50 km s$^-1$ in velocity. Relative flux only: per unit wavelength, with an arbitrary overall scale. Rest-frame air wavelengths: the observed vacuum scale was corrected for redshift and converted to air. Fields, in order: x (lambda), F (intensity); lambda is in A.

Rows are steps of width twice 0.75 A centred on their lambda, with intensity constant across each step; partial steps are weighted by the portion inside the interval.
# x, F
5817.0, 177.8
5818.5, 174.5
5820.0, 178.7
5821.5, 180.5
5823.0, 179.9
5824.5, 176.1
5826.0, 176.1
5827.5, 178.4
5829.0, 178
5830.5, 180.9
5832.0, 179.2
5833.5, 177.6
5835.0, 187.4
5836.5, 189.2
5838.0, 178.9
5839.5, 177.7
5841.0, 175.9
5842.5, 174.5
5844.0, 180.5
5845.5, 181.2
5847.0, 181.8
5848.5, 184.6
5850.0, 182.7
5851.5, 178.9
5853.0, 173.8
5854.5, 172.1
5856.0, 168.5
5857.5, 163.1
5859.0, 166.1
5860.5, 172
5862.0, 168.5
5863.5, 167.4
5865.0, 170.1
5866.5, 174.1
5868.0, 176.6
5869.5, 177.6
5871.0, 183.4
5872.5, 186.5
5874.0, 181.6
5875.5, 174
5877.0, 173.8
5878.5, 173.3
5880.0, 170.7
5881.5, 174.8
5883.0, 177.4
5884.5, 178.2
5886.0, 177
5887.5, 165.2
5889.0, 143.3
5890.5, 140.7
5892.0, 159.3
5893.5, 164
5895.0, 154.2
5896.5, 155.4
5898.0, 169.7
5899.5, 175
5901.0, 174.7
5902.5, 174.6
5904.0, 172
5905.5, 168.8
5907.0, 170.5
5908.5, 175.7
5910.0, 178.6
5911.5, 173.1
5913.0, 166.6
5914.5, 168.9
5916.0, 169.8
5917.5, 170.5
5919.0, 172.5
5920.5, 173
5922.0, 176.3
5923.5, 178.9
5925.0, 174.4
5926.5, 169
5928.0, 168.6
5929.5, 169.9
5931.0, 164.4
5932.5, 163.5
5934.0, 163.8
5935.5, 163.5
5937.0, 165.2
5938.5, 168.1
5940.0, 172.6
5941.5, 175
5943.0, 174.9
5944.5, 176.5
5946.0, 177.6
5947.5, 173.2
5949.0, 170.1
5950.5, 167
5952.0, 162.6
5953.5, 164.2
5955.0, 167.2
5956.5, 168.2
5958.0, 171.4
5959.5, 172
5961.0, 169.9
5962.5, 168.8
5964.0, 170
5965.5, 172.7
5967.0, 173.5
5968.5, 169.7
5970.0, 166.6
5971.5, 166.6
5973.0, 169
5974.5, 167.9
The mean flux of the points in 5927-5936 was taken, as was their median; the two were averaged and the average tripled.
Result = 495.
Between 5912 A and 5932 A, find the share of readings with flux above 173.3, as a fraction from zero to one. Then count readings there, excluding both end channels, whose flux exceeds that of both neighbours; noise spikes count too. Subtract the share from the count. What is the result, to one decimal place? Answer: 1.8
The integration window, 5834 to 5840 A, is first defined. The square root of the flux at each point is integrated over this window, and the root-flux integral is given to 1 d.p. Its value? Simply 81.2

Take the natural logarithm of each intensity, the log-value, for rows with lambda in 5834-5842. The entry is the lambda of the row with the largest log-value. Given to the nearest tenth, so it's 5836.5 A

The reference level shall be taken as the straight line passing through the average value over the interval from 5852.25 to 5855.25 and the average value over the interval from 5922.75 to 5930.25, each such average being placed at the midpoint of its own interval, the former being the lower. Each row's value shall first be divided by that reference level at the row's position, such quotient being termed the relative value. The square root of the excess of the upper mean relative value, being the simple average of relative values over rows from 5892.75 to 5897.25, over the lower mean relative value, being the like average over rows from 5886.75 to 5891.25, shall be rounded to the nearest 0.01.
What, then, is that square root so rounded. 0.22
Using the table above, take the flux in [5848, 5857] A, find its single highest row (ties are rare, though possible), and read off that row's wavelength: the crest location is 5848.5 A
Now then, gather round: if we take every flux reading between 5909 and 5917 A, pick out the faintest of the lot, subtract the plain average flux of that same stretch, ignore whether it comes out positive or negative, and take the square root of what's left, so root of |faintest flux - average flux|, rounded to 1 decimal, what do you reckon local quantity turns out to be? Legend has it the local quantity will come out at 2.2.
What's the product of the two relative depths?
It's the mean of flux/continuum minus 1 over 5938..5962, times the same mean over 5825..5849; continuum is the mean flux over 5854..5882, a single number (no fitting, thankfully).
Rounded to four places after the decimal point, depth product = -0.0006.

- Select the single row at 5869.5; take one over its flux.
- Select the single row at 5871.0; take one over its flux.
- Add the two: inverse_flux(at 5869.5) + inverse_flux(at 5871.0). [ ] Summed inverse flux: 0.0111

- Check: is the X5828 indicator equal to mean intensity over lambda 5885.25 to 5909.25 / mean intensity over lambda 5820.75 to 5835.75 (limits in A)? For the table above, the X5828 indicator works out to 0.920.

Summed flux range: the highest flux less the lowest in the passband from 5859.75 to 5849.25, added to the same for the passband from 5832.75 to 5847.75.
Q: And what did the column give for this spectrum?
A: 34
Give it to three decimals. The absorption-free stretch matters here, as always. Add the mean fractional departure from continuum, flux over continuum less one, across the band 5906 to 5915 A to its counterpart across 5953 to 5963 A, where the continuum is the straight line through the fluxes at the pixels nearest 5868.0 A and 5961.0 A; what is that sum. -0.015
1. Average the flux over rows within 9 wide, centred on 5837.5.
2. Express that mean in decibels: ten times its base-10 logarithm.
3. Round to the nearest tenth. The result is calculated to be 22.6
